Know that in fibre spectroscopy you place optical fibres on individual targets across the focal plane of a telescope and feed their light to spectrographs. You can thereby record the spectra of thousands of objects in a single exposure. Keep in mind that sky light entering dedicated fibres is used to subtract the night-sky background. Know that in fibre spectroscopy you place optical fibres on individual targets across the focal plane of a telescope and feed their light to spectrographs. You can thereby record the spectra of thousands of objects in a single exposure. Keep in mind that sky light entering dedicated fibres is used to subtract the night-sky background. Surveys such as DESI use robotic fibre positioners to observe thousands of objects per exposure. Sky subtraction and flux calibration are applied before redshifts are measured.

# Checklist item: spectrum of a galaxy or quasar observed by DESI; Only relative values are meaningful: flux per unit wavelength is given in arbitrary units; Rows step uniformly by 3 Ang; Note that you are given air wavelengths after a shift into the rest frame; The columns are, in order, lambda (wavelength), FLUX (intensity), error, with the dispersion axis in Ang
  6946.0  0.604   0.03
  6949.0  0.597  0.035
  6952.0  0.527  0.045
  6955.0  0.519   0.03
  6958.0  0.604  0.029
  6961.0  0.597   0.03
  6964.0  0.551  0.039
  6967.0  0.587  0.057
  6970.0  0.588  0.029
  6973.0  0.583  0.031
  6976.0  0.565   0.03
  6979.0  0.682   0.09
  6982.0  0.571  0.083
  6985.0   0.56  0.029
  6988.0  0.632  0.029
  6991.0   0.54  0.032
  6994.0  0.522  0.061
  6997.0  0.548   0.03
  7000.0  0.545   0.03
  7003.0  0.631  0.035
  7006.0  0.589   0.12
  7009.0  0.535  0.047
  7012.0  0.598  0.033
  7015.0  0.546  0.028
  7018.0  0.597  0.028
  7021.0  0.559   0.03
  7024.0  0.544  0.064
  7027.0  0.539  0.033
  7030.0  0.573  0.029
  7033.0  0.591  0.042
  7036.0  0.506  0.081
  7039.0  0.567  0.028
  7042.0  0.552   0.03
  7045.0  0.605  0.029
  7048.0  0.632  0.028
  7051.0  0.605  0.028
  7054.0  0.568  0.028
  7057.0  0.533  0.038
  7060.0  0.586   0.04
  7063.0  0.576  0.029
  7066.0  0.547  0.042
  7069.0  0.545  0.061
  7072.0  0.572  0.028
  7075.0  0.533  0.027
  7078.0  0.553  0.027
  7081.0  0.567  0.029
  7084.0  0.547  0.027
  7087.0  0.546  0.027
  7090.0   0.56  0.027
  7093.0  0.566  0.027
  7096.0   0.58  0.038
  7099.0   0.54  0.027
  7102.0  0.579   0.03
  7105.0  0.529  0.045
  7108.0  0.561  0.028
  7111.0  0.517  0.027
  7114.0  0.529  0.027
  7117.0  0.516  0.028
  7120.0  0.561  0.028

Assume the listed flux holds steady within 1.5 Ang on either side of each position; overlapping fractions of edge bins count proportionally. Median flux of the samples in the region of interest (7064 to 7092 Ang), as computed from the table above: 0.547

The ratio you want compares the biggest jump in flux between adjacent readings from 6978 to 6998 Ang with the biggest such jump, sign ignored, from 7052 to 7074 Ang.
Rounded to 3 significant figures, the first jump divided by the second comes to 2.09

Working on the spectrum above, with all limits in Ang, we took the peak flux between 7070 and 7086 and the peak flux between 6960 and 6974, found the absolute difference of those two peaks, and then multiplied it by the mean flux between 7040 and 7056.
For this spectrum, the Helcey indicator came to 0.015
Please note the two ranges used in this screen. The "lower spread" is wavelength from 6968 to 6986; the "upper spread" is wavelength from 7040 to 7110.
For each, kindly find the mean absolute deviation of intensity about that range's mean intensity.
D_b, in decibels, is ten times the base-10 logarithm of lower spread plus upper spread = -13.0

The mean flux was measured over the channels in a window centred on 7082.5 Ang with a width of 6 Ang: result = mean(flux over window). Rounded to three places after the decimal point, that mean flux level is 0.557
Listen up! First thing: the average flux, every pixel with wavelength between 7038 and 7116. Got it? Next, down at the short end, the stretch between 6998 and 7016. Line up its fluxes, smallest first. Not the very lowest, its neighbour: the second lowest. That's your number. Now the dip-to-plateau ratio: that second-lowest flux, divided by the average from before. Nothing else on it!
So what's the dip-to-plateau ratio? 0.97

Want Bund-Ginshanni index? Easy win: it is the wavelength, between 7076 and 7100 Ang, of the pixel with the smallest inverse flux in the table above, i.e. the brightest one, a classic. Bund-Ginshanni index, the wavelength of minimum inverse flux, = 7096.0 Ang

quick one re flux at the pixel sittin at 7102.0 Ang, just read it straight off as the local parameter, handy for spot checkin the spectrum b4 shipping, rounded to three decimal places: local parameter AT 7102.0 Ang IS 0.579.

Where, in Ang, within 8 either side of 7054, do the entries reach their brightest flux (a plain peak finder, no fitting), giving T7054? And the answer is 7048.0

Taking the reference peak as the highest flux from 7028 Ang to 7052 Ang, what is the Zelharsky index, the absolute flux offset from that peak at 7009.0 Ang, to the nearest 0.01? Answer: 0.10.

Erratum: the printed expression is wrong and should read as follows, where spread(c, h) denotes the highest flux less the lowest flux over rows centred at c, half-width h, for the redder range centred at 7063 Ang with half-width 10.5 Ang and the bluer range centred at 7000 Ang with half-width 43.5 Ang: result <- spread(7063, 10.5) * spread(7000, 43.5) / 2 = 0.0047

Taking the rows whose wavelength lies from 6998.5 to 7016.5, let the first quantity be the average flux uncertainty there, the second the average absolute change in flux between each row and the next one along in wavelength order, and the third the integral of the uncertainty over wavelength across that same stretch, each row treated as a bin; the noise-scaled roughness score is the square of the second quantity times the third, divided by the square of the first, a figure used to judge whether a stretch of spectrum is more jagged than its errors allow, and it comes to 1.30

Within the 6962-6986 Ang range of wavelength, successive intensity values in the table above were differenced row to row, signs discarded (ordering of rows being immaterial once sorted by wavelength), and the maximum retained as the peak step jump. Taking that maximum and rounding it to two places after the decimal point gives 0.12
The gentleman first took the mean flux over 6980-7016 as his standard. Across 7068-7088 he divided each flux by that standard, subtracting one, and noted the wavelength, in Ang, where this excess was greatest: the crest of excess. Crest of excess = 7072.0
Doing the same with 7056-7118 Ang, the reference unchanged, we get 7060.0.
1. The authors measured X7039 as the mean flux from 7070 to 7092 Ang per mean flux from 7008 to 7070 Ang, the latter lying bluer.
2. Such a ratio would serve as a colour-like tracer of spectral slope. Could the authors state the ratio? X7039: 0.977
